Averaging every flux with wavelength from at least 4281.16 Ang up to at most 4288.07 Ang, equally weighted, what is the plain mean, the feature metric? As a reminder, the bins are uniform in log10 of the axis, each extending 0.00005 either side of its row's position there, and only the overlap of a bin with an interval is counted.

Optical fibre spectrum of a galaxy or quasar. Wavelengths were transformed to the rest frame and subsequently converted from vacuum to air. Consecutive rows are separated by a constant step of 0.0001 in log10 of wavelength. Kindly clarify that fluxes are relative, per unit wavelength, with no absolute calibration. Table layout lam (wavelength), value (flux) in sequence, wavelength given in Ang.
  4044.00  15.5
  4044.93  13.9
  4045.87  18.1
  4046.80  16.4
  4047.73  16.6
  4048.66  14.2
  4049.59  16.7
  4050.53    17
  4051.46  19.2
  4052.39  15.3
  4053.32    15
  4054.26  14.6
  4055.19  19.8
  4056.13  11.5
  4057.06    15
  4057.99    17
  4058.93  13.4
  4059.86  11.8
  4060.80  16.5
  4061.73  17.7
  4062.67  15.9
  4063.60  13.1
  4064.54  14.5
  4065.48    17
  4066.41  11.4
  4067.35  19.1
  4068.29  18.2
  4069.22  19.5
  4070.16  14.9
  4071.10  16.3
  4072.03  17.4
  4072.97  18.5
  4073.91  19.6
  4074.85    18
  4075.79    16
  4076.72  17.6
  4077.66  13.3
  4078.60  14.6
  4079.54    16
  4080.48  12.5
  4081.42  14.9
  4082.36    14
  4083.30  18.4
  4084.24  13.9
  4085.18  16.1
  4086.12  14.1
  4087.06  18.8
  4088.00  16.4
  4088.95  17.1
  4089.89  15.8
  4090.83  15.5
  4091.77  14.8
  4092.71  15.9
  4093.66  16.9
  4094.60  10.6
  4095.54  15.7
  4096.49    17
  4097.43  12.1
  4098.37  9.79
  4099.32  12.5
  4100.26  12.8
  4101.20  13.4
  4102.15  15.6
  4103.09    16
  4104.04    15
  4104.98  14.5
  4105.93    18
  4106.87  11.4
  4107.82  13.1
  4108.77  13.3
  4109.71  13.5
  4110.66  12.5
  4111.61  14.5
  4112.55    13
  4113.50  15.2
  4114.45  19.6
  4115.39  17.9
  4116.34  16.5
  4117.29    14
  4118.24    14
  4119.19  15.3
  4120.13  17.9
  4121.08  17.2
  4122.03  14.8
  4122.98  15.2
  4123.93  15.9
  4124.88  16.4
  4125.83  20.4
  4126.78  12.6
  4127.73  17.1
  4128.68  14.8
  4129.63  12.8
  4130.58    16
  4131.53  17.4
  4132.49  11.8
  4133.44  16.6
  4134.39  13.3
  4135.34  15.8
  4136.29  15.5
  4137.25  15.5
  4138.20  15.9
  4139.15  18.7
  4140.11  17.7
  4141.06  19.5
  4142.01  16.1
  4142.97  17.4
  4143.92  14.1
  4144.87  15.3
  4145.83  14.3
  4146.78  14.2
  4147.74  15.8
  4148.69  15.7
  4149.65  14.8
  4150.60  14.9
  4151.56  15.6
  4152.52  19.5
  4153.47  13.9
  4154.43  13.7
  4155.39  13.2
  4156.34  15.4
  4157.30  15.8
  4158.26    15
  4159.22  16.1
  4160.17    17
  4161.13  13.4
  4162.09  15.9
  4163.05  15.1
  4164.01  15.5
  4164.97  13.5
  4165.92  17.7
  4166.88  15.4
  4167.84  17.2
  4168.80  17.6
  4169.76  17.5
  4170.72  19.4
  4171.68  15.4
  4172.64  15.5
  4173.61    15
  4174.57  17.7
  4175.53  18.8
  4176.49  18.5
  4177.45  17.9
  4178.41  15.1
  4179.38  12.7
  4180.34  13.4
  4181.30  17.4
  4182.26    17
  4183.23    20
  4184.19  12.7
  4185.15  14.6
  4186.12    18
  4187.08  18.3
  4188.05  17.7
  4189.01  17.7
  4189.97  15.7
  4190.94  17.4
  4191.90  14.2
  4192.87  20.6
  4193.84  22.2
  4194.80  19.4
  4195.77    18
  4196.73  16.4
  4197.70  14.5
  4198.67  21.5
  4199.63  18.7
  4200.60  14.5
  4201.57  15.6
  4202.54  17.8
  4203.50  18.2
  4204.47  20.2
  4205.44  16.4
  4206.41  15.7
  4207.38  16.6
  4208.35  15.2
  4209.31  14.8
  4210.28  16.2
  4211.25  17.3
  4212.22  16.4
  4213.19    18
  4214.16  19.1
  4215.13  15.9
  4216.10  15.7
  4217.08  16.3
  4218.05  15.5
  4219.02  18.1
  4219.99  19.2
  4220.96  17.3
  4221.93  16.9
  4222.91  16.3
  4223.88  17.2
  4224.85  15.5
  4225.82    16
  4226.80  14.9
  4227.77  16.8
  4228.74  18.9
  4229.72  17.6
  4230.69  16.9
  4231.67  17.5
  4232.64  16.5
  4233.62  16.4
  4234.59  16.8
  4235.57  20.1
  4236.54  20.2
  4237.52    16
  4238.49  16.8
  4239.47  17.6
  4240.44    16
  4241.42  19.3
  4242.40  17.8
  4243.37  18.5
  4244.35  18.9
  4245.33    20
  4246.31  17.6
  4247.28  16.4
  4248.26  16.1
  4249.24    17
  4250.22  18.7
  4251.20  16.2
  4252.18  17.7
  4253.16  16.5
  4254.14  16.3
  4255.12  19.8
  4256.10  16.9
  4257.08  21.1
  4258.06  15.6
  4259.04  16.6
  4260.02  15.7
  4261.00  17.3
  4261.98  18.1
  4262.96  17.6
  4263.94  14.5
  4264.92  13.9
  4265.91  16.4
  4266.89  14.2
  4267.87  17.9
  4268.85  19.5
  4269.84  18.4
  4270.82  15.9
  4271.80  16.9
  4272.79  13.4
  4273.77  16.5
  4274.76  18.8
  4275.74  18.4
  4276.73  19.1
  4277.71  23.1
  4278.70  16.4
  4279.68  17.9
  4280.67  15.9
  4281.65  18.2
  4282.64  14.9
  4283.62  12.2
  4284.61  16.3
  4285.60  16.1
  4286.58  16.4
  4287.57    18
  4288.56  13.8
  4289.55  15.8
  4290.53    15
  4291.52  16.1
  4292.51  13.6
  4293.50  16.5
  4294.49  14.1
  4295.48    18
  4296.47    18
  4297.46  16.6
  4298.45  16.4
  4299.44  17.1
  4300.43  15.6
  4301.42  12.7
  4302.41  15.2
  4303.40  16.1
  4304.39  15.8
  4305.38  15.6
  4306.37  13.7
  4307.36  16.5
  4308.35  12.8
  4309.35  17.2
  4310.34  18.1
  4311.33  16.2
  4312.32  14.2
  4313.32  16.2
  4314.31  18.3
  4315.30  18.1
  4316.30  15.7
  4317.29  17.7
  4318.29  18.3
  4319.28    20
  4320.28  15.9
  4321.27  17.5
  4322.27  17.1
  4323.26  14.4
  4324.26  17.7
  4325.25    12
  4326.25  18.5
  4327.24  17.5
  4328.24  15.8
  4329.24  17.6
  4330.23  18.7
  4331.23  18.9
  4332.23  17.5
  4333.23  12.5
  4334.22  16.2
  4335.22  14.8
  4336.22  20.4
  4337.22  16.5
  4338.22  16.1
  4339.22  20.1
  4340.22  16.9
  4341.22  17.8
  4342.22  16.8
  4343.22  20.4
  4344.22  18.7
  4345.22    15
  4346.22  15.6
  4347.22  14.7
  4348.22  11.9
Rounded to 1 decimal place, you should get 16.0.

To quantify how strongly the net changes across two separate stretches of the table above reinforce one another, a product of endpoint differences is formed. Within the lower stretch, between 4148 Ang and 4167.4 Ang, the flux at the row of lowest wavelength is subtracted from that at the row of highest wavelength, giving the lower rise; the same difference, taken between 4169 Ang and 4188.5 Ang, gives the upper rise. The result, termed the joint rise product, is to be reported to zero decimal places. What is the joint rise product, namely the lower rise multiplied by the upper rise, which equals 0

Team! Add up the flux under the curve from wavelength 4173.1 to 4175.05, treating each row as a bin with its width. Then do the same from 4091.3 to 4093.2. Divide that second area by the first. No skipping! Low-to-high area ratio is 0.92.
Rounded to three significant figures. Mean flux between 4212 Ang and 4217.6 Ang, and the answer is 16.9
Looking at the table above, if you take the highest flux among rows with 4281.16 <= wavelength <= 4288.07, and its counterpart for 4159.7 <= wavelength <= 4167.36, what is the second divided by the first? 0.97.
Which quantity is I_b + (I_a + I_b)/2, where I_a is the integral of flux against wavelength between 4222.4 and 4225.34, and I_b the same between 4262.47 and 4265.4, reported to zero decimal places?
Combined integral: 92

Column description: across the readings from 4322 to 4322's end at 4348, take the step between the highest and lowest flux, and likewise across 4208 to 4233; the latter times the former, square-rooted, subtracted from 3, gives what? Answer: -3.1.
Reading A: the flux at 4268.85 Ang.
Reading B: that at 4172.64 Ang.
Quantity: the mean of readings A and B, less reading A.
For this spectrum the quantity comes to -2.0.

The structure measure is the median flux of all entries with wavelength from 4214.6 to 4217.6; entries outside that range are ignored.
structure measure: 15.9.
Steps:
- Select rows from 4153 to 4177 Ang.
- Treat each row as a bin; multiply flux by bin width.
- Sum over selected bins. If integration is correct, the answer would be 383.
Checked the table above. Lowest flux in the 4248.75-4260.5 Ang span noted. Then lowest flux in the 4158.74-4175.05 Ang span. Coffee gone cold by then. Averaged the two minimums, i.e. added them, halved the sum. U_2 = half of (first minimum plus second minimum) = 14.5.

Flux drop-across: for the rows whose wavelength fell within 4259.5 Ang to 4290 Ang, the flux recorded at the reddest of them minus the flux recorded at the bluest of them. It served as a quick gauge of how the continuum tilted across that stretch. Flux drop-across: 0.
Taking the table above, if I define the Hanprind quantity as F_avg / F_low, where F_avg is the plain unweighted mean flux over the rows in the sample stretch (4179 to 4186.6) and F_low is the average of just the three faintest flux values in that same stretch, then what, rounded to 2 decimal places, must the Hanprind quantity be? 1.22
